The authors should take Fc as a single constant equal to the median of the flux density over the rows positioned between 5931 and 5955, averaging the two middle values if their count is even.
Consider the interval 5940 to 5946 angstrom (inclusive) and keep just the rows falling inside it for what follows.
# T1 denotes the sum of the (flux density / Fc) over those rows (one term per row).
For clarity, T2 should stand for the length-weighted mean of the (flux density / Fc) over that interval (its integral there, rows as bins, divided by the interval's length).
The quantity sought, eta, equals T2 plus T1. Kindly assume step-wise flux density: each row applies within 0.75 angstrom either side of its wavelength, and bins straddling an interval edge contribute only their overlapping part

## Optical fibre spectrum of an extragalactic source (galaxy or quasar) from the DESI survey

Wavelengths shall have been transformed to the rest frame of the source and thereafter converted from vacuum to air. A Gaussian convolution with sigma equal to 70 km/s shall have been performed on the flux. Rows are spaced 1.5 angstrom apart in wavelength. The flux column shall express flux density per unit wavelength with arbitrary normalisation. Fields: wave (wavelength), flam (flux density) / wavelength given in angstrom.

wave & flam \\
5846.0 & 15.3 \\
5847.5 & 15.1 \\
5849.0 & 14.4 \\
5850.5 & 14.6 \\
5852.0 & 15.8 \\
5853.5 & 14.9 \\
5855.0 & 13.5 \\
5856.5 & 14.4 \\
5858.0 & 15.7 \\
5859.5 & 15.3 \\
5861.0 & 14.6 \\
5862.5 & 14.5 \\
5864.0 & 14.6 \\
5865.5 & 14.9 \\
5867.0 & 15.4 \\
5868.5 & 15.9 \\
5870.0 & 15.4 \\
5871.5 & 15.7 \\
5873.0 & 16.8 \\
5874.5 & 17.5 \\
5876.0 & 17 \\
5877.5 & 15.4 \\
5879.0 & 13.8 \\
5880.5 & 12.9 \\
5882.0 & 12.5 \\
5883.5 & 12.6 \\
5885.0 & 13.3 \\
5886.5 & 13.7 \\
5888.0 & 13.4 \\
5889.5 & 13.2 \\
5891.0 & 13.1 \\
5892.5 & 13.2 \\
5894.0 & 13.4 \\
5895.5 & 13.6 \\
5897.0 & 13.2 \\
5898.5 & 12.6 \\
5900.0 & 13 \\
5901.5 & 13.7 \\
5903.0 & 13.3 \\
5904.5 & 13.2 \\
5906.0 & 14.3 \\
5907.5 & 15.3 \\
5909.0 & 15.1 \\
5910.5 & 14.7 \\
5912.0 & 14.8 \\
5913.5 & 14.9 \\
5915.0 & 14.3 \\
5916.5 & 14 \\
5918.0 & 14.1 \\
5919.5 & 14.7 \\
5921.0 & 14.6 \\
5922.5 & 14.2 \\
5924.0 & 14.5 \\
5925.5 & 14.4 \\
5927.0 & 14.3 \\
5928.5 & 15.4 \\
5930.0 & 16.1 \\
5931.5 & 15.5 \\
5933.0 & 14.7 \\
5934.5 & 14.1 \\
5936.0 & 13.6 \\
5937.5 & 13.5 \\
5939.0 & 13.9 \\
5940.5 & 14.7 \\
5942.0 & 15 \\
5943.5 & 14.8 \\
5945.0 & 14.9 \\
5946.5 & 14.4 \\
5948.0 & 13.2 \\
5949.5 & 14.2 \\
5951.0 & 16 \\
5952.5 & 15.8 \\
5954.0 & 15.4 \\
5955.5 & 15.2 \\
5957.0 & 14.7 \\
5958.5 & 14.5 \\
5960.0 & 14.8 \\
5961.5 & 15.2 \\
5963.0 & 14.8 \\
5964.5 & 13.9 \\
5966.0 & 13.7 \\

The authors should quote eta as 5.05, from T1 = 4.04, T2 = 1.01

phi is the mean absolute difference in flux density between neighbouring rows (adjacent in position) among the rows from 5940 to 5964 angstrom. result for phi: 0.51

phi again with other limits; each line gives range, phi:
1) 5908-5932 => 0.37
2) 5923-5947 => 0.46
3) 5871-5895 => 0.59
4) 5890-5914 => 0.40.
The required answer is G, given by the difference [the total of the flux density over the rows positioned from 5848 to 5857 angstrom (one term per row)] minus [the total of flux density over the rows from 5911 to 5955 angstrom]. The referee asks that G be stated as -336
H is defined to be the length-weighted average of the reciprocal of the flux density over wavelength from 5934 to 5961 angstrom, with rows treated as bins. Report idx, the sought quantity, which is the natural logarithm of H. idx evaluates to -2.68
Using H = 0.0686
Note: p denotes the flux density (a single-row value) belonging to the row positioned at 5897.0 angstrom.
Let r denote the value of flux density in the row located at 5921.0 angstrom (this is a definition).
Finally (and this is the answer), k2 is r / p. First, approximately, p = 13.2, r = 14.6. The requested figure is 1.11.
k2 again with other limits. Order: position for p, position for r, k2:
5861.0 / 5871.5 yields 1.08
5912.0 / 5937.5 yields 0.91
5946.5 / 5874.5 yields 1.22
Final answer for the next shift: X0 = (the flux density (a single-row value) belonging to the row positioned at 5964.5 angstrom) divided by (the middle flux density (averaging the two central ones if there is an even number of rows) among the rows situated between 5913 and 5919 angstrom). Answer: 0.98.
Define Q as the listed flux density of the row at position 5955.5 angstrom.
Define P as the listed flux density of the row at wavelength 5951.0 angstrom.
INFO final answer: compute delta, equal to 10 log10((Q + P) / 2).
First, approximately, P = 16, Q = 15.2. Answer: 11.9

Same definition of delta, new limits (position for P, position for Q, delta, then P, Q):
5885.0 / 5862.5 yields 11.4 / 13.3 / 14.5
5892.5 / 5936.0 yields 11.3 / 13.2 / 13.6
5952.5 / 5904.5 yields 11.6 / 15.8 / 13.2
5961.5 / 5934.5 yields 11.7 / 15.2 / 14.1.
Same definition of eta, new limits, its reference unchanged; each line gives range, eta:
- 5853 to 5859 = 4.98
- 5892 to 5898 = 4.54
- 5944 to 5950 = 4.82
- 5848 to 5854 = 5.08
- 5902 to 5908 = 4.77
